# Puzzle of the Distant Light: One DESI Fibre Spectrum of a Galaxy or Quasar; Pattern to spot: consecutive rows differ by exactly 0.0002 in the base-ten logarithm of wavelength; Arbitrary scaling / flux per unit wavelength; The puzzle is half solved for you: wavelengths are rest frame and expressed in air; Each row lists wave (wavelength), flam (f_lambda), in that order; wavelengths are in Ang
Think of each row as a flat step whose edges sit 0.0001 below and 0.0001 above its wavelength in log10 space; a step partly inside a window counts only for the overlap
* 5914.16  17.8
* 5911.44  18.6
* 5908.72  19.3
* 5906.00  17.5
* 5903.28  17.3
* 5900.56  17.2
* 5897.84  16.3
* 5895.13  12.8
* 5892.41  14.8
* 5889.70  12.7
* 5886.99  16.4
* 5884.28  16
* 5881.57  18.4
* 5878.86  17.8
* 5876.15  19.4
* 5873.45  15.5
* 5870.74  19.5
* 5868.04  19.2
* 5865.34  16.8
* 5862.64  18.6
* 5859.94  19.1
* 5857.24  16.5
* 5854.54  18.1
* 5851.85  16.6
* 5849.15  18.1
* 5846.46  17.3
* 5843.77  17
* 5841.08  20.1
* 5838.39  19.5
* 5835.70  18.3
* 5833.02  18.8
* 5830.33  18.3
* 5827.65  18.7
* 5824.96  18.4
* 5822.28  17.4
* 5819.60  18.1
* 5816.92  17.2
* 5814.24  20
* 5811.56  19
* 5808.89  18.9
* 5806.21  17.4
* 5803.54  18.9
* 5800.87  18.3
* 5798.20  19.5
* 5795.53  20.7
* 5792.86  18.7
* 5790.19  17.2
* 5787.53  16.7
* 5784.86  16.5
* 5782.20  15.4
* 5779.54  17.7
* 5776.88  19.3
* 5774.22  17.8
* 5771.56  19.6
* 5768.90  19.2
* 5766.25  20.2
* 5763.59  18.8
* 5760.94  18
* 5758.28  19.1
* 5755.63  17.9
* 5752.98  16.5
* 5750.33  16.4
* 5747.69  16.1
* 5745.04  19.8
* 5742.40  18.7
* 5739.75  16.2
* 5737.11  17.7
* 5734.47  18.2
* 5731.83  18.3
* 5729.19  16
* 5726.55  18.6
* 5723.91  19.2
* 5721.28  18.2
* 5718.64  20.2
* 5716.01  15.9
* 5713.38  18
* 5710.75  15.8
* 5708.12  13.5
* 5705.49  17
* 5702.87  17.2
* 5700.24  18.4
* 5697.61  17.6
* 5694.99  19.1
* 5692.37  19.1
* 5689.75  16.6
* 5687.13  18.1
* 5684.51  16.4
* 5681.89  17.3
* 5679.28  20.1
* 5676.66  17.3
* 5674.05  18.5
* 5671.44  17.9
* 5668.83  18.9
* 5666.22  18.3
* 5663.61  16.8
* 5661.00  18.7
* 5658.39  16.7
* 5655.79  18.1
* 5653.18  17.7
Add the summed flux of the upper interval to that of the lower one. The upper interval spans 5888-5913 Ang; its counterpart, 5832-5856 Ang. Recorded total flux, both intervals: 310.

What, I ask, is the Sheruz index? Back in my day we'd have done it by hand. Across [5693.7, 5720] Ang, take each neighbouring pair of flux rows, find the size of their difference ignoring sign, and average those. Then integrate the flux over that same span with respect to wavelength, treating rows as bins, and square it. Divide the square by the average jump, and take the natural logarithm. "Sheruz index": 11.5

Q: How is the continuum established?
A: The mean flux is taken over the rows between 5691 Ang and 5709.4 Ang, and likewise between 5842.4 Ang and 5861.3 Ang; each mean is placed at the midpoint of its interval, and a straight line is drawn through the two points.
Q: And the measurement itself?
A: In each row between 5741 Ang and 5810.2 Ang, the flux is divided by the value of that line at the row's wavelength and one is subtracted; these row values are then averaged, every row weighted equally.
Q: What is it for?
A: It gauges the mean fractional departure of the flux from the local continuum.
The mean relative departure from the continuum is 0.042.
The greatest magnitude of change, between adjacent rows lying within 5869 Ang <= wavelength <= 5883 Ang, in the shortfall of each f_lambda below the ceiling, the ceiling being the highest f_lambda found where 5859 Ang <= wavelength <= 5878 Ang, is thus 4.0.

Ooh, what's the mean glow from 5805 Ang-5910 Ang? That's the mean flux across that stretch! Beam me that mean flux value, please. 17.6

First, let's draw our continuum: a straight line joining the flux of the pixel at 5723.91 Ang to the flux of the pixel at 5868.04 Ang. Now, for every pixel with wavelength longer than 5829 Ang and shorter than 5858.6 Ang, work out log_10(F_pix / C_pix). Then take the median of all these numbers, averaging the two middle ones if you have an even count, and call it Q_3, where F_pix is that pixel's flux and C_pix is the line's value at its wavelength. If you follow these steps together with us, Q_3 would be -0.026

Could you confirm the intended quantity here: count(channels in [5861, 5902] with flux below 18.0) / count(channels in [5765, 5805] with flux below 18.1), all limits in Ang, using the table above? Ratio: 1.7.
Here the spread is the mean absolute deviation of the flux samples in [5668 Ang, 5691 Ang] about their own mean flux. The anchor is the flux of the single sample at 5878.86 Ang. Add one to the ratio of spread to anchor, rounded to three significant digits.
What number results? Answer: 1.05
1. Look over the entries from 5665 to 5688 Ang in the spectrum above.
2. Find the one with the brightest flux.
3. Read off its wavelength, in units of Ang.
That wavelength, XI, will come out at 5679.28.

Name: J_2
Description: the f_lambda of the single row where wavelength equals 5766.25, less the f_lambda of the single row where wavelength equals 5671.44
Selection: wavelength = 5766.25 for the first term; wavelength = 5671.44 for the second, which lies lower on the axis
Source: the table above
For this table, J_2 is 2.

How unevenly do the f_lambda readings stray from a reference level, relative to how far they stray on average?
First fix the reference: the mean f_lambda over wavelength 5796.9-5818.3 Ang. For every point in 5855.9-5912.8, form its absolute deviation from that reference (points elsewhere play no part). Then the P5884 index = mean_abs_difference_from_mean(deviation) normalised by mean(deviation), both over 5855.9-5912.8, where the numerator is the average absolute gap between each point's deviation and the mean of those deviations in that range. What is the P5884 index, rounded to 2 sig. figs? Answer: 0.71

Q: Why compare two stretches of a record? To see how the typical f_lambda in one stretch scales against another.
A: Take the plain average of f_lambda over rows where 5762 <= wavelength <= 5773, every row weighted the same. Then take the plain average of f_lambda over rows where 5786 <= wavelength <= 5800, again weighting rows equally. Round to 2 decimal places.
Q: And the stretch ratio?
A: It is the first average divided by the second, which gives 1.05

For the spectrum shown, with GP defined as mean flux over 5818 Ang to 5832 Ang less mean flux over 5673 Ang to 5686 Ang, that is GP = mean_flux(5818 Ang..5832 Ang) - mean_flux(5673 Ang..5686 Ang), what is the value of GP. 0.3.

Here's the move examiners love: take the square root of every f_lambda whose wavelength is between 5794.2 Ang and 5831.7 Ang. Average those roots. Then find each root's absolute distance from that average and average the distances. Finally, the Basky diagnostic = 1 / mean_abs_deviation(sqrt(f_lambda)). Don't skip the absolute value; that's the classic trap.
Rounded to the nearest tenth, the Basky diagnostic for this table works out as 11.4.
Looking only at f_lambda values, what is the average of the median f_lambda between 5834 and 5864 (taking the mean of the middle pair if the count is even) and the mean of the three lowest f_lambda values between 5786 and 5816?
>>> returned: 17.6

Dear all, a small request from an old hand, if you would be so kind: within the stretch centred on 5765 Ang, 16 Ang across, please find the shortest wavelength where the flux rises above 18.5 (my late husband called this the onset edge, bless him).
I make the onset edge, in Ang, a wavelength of 5758.28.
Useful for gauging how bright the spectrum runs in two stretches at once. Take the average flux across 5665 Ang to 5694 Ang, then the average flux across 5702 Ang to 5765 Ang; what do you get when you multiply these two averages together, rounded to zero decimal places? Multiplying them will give 317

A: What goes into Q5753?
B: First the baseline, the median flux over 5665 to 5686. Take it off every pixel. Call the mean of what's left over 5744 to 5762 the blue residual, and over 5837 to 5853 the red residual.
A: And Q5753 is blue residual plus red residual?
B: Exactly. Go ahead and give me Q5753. -0.4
